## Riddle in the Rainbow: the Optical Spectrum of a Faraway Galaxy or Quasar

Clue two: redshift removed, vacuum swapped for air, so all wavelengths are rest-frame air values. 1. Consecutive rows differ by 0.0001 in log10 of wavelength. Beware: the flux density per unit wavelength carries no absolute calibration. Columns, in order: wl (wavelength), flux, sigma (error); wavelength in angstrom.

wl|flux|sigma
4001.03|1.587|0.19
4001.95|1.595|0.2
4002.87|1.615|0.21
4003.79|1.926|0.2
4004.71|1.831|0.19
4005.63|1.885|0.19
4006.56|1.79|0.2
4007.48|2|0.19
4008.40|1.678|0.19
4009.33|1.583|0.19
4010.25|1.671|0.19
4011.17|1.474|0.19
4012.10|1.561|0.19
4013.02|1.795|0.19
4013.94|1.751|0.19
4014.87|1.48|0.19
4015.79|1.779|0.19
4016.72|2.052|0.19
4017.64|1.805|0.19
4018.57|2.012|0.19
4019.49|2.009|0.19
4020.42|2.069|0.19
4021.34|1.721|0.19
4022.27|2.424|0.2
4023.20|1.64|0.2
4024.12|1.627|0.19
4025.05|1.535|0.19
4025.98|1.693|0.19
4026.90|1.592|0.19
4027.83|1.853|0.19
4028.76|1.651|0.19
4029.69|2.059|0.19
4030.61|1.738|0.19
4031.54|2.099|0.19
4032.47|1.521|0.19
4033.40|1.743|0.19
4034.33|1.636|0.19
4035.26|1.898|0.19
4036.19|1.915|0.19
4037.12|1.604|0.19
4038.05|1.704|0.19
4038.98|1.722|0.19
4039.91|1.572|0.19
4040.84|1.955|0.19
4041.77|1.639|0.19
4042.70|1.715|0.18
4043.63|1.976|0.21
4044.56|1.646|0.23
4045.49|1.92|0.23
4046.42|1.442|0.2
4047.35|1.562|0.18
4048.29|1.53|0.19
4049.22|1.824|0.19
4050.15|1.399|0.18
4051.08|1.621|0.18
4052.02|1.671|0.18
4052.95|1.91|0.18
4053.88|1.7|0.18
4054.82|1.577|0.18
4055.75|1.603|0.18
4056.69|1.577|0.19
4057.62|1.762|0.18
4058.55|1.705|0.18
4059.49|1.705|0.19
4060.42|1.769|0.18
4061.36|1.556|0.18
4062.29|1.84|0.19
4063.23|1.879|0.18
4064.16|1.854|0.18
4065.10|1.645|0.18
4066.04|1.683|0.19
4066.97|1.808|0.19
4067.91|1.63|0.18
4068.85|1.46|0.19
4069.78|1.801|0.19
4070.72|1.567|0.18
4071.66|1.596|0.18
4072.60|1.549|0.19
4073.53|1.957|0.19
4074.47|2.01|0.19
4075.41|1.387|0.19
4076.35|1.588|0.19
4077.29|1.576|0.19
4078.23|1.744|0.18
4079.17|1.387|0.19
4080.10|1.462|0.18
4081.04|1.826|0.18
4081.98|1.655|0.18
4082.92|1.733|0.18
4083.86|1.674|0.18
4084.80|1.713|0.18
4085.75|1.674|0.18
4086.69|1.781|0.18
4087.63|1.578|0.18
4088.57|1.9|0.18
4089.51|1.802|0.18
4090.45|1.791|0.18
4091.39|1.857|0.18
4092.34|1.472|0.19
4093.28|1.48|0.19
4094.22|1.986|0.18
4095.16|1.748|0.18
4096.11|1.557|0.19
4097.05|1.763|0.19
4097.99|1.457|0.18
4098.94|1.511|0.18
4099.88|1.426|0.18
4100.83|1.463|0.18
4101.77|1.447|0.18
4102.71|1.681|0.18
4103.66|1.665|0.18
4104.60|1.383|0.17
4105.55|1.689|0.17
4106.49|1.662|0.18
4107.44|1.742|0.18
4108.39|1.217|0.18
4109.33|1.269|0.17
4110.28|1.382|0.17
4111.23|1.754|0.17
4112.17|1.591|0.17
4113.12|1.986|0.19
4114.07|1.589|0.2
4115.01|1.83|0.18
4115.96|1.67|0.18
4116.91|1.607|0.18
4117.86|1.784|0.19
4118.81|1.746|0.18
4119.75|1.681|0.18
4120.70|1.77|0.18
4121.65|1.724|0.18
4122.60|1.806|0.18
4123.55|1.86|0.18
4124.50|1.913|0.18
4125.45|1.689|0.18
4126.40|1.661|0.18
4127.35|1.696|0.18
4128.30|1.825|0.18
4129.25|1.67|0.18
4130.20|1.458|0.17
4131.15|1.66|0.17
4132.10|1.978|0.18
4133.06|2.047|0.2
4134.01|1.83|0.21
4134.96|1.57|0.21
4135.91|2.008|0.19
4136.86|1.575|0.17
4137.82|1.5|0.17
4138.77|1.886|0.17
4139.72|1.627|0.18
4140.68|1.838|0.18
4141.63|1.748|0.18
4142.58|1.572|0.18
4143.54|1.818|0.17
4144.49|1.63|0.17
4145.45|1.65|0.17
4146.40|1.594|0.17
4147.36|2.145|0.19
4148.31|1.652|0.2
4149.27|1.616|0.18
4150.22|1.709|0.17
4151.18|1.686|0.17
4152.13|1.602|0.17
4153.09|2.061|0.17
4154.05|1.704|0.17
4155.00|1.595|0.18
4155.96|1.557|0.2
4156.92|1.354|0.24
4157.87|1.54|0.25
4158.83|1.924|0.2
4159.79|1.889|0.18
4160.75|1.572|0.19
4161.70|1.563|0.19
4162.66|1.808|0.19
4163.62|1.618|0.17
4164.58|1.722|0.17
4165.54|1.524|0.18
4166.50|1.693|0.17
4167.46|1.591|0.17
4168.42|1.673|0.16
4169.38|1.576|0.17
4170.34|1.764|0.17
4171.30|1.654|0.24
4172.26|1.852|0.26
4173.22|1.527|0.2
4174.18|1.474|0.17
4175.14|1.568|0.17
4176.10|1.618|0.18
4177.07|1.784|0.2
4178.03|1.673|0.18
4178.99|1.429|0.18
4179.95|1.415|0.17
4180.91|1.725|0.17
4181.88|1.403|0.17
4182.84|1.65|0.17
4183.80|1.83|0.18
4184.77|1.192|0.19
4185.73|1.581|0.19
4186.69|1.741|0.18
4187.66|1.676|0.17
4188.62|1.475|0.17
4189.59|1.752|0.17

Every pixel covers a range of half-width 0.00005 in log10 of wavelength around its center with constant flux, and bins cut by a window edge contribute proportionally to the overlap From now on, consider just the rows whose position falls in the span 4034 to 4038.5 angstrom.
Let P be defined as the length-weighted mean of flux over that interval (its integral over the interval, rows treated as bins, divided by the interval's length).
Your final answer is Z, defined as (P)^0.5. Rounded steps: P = 1.75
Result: 1.32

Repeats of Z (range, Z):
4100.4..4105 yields 1.24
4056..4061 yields 1.30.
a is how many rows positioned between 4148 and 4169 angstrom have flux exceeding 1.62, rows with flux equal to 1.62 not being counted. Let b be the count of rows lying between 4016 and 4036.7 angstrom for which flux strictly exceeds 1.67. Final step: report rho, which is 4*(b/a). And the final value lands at 5.5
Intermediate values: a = 11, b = 15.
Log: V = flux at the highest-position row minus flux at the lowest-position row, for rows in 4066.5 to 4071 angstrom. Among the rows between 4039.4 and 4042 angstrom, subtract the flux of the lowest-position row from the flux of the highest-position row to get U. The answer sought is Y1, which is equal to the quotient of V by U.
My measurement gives -4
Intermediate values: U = 0.07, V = -0.2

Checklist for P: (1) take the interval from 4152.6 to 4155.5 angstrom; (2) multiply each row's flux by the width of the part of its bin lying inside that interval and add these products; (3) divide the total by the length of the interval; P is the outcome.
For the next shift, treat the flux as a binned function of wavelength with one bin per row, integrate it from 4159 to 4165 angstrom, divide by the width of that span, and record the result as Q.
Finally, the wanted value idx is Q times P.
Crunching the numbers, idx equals 3.04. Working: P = 1.78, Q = 1.71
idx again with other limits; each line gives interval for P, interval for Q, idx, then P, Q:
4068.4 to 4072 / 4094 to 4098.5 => 2.71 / 1.61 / 1.68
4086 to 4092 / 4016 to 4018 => 3.40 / 1.77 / 1.92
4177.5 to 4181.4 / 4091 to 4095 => 2.66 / 1.56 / 1.70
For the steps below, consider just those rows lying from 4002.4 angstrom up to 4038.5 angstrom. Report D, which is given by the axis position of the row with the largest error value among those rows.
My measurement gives 4002.87 angstrom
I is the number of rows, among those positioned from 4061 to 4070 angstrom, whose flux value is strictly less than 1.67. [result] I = 4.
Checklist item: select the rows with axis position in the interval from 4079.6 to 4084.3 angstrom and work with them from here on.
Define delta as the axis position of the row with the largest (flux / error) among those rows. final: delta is 4081.04 angstrom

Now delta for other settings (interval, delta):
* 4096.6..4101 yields 4097.05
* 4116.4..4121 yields 4120.70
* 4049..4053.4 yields 4052.95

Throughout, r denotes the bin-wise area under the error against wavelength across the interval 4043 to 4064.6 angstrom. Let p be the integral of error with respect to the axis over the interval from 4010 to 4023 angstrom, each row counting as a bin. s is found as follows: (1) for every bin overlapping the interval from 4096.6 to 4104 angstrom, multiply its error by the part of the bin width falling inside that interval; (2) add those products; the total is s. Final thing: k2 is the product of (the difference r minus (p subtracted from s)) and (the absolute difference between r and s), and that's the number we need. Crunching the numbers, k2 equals 14.3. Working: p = 2.5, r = 4.1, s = 1.3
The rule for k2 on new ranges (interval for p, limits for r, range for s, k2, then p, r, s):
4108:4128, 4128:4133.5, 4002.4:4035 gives -8.7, 3.6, 1.0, 6.2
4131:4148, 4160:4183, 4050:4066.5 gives 5.2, 3.1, 4.2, 3.0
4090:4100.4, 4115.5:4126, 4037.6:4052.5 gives 0.9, 1.9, 1.9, 2.9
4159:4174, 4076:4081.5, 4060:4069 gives 1.4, 2.8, 1.0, 1.7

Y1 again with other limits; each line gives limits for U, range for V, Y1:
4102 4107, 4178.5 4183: -12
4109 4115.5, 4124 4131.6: 0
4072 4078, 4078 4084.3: -3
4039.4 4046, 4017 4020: 1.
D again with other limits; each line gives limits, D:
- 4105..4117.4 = 4114.07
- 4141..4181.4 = 4172.26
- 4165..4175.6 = 4172.26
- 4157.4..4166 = 4157.87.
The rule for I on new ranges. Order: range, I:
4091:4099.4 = 5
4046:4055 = 6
